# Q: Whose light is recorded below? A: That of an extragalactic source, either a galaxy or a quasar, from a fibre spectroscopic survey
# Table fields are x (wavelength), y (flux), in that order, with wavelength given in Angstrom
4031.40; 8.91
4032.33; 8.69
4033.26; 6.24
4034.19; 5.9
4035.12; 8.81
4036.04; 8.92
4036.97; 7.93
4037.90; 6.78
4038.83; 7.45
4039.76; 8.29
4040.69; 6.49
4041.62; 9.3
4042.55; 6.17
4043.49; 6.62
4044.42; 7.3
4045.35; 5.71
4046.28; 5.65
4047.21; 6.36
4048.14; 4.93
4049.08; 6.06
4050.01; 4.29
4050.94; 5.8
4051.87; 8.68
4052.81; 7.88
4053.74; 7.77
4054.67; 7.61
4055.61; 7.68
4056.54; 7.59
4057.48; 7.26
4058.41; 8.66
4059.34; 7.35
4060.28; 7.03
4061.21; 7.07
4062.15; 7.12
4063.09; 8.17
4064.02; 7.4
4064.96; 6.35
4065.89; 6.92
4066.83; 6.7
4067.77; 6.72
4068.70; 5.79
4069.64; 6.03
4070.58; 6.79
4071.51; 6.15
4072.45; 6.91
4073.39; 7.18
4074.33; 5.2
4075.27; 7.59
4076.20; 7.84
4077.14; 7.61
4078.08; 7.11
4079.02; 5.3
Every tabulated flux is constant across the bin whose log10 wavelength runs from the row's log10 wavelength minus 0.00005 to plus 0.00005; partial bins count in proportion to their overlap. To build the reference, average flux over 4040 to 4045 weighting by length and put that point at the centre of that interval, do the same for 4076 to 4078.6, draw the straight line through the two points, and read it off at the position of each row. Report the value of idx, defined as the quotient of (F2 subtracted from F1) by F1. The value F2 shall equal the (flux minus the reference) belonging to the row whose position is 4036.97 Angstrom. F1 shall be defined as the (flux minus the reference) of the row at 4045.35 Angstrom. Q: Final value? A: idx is 1.5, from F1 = -1.5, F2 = 0.8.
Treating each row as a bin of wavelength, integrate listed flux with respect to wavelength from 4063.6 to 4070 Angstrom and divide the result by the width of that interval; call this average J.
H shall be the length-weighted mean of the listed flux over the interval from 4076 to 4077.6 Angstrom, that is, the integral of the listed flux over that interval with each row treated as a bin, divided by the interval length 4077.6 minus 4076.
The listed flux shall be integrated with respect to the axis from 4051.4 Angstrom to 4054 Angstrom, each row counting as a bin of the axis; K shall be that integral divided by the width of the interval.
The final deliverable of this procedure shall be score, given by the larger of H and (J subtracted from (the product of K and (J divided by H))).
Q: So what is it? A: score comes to 7.70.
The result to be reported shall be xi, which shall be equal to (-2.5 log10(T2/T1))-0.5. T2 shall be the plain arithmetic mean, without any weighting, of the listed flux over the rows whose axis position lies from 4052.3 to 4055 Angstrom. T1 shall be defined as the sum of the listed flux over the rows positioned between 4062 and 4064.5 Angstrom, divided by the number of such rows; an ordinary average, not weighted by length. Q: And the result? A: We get -0.53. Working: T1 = 7.56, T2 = 7.8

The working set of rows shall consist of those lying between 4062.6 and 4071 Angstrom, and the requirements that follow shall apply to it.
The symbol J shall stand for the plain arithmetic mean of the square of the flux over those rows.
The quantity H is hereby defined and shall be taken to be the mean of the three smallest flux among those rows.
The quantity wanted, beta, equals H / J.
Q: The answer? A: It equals 0.131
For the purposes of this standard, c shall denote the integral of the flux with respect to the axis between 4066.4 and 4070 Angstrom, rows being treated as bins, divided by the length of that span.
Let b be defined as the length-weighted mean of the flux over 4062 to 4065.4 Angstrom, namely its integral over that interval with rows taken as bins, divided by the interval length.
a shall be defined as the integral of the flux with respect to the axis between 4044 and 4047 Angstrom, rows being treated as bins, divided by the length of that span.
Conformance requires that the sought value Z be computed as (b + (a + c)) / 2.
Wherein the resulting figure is 9.9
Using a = 6.2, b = 7.27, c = 6.3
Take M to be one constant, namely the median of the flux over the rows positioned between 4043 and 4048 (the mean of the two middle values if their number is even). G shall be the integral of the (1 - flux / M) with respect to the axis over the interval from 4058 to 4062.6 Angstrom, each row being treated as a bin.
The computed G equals -0.8 Angstrom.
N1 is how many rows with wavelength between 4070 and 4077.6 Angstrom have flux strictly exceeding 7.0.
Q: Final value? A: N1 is 4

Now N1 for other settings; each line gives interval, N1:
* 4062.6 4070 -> 2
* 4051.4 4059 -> 8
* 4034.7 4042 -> 6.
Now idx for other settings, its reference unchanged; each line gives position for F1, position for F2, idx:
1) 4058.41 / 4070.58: 1.4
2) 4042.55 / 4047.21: 0.2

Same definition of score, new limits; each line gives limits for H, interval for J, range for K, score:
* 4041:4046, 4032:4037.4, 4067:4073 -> 6.95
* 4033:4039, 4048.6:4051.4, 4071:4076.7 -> 7.48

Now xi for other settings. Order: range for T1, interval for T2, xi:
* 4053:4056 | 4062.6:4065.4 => -0.44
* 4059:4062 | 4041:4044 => -0.53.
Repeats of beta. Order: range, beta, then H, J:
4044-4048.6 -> 0.149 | 5.43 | 37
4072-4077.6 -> 0.127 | 6.43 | 51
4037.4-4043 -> 0.115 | 6.48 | 56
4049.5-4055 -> 0.115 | 5.90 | 51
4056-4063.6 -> 0.124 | 7.07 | 57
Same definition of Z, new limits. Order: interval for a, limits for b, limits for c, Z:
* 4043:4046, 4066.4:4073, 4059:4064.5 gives 10.1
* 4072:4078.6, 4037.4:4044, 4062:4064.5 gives 11.0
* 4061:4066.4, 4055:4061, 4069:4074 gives 10.6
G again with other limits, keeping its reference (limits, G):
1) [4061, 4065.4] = -0.6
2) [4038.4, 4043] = -0.9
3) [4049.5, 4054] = -0.3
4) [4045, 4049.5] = 0.4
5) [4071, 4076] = -0.2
